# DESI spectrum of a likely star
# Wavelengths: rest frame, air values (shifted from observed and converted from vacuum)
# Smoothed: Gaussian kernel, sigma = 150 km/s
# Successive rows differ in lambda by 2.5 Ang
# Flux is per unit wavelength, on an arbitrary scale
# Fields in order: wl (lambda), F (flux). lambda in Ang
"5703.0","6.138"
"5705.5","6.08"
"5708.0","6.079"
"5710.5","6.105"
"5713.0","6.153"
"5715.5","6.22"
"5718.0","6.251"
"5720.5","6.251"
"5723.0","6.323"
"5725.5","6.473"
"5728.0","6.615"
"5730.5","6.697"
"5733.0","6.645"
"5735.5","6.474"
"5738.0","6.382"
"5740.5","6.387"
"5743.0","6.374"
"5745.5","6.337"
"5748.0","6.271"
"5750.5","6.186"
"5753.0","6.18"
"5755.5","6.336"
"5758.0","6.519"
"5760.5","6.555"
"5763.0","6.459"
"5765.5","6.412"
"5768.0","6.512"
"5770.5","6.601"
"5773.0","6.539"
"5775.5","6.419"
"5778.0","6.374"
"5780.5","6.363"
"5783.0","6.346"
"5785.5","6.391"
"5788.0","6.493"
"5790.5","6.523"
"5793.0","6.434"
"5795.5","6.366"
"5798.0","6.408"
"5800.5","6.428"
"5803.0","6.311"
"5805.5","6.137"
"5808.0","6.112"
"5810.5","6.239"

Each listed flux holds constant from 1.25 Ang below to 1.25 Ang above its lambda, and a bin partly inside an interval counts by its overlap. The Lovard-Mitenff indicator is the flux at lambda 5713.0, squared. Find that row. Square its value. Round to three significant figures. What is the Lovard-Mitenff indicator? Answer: 37.9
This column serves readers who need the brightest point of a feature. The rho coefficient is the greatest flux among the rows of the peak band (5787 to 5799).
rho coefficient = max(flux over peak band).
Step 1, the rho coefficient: 6.523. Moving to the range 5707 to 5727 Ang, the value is 6.473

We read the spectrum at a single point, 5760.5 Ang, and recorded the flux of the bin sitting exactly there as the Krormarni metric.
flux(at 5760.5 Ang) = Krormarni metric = 6.555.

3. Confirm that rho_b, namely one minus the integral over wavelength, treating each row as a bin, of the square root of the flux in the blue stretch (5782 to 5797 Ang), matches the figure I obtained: -37.0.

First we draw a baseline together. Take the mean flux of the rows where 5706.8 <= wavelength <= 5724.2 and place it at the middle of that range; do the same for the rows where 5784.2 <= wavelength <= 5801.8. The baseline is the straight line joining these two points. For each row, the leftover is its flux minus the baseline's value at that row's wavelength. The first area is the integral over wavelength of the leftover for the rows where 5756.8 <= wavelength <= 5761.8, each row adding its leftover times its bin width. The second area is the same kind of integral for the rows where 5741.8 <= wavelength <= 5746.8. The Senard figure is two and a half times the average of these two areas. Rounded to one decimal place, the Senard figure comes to 1.7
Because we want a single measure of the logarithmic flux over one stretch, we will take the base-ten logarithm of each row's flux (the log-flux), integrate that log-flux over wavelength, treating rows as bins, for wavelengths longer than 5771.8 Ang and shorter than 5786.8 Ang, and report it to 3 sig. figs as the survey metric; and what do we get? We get 12.1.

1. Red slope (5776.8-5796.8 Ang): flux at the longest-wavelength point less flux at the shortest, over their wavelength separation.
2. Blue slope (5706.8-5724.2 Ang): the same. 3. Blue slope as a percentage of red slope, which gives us -3558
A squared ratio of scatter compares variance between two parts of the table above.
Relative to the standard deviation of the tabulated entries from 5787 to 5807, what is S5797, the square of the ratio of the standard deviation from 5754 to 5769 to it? 0.4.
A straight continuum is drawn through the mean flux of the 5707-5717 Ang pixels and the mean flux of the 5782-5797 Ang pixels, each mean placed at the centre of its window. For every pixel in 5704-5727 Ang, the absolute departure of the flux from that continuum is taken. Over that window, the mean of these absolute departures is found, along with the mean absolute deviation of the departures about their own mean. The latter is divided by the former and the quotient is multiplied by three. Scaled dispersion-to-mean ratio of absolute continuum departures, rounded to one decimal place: 1.9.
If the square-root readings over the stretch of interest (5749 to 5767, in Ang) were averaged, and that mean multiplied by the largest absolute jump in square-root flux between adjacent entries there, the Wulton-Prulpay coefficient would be 0.091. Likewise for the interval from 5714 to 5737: 0.085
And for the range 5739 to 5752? 0.043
